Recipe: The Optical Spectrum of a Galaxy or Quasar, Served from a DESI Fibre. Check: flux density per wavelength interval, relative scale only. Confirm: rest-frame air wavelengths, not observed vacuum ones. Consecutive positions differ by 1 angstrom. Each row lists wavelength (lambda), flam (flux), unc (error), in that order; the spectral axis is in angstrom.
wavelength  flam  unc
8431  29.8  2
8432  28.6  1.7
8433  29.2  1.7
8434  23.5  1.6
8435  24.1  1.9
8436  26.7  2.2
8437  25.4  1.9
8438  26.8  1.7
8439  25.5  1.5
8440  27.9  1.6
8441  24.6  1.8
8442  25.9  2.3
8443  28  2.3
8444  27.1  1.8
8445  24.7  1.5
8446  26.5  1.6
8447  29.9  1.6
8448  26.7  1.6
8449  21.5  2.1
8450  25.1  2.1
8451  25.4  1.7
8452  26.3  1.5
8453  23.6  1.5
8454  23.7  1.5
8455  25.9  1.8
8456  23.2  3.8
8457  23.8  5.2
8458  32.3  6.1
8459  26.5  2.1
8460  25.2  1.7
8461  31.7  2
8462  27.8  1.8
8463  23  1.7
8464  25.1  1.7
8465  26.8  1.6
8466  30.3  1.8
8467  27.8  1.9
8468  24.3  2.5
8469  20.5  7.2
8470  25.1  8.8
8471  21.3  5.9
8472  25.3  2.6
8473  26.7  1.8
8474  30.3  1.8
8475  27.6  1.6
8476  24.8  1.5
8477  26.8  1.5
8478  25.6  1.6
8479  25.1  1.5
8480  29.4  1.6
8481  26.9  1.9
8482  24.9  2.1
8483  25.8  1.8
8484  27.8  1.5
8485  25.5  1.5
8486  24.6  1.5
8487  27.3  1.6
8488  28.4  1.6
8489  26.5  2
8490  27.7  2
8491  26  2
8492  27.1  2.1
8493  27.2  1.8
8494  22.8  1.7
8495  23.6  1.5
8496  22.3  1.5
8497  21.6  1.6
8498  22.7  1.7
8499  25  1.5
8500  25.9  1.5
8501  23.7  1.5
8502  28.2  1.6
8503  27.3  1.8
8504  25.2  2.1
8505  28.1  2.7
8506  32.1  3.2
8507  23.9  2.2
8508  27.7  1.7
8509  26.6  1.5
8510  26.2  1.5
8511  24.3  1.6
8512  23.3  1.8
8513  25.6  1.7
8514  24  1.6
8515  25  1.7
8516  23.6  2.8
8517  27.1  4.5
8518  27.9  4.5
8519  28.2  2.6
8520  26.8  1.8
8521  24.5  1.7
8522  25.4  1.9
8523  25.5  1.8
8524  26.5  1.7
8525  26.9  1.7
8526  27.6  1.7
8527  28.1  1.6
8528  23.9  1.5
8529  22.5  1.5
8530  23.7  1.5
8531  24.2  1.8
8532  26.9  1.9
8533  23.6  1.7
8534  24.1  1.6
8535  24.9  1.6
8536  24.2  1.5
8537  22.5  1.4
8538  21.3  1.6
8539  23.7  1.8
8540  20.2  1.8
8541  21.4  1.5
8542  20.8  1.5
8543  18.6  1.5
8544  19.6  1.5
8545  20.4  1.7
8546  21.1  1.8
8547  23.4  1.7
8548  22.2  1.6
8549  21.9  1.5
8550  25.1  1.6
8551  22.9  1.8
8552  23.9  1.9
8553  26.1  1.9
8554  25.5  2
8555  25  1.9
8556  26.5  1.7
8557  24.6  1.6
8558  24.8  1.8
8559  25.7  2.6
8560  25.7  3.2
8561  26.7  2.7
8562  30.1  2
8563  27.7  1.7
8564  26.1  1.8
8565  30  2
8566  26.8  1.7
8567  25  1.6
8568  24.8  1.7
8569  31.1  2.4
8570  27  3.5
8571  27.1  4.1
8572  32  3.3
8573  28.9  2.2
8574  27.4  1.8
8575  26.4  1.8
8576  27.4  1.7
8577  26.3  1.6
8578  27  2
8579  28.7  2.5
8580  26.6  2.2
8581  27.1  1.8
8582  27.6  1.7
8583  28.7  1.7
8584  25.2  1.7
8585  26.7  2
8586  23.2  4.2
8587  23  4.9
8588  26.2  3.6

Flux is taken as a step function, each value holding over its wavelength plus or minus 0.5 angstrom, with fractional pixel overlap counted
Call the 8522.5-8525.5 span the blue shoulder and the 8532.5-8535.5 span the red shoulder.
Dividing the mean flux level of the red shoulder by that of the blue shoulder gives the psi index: 0.92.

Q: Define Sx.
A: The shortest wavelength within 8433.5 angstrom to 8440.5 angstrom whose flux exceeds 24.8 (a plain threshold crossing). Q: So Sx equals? 8436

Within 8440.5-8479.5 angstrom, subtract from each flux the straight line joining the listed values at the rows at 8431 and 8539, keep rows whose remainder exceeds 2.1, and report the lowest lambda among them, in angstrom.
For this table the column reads 8458 angstrom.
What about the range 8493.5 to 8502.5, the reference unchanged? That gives 8502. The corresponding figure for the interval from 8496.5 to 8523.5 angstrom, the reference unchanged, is 8502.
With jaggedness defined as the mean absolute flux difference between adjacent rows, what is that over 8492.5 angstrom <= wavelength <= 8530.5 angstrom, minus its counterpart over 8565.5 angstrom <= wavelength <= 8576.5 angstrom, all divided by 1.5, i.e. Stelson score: -0.35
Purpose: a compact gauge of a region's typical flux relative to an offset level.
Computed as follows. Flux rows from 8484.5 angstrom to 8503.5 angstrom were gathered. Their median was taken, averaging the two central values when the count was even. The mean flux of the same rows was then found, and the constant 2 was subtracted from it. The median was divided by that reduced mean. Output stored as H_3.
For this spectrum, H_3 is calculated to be 1.10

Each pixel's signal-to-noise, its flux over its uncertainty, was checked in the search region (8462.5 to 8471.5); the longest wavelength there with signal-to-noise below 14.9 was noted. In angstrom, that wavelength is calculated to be 8471 angstrom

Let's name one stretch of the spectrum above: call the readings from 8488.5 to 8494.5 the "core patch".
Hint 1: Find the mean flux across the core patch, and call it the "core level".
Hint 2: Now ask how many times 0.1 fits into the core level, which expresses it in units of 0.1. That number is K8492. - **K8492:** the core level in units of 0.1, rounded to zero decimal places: 262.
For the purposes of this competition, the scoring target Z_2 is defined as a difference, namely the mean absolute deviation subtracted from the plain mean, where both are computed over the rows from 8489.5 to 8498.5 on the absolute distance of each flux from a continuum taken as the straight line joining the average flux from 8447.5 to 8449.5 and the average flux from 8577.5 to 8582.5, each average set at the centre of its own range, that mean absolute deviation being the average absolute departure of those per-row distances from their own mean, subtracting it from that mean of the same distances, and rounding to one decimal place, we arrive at 1.7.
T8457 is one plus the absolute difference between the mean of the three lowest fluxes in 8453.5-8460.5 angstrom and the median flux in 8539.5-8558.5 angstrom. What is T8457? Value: 1.7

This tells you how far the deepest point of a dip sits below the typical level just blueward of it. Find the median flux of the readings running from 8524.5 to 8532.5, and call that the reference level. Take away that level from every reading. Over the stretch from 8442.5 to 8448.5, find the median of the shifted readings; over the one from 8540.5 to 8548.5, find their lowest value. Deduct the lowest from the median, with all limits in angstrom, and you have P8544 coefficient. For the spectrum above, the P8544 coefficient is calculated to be 8.3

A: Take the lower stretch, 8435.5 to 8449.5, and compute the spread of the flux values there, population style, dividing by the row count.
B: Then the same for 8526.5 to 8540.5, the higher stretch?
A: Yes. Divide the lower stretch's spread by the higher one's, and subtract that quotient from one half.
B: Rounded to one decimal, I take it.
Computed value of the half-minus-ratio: -0.5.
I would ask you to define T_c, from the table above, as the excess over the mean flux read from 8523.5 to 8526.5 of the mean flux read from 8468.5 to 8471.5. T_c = -4.7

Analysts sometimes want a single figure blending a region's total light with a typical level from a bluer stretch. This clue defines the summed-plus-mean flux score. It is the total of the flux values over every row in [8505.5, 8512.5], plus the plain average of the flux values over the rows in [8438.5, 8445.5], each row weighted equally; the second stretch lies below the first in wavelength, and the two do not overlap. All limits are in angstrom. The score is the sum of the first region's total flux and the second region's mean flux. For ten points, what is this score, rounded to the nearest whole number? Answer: 210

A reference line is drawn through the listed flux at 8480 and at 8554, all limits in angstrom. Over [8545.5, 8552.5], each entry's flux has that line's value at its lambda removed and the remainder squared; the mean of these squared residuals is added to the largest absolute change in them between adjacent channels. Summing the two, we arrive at 27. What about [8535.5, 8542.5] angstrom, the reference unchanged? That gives 50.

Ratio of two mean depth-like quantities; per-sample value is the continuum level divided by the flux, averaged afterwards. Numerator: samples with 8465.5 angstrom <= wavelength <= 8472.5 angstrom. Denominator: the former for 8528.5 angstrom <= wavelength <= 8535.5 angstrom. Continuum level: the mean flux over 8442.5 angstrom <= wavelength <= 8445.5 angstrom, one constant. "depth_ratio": 0.99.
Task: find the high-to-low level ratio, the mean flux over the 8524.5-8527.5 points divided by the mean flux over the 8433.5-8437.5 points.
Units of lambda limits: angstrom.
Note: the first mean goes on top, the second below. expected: 1.10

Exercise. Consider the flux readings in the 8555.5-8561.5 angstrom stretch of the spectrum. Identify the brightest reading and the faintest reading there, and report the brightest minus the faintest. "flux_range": 2.1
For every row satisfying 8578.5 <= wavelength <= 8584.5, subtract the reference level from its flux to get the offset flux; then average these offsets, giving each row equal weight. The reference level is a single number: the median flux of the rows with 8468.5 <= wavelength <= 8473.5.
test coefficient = 2.2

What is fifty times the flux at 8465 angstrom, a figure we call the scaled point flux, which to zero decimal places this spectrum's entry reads 1340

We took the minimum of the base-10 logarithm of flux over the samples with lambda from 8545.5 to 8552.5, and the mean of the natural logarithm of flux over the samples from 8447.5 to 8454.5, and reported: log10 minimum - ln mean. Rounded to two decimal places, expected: -1.88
